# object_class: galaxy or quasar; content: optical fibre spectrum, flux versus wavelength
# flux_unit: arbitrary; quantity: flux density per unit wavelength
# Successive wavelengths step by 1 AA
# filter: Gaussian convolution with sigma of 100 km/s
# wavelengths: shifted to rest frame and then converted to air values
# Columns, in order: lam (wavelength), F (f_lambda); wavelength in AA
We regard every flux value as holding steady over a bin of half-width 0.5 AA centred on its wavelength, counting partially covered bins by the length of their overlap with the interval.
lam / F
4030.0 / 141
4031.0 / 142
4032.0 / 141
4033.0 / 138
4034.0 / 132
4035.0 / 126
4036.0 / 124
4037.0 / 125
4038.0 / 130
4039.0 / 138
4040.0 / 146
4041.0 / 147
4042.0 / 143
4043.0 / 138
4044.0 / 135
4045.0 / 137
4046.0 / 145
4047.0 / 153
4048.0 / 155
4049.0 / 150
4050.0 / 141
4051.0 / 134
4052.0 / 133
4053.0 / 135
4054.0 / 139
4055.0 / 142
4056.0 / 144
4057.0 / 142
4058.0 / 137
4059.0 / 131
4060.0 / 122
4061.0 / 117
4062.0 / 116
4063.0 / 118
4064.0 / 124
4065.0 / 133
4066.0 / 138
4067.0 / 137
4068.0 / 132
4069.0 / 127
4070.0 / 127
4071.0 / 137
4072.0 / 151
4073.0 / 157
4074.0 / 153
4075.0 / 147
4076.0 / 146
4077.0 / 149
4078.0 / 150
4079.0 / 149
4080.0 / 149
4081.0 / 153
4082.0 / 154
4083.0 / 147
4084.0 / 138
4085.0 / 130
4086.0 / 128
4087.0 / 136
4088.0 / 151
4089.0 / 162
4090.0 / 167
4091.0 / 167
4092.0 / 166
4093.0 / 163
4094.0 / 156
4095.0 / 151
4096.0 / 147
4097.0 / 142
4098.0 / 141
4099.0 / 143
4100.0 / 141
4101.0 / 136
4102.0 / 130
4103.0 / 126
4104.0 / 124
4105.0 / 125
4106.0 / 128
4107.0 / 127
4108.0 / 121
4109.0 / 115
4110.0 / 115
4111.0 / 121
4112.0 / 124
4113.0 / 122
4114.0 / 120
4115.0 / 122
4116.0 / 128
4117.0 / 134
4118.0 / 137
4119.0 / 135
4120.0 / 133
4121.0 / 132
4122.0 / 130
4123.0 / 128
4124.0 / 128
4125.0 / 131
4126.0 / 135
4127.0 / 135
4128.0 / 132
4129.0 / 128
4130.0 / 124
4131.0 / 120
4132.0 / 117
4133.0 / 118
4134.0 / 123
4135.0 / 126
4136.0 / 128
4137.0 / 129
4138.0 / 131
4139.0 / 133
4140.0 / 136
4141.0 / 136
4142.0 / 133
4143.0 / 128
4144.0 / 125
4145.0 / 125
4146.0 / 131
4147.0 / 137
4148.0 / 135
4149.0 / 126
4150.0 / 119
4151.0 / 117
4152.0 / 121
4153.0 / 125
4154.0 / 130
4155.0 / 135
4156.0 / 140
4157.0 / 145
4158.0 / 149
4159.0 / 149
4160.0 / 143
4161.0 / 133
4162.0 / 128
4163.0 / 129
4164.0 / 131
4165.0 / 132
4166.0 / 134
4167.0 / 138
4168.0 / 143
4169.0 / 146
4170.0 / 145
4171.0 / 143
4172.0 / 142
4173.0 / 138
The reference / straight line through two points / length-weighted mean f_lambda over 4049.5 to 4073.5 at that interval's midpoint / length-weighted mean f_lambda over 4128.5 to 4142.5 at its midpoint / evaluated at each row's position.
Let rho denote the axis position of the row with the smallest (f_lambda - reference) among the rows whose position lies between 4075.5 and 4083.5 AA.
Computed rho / 4076.0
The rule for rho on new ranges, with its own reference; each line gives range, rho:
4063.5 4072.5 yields 4064.0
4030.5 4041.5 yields 4036.0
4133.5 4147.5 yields 4134.0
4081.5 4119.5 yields 4109.0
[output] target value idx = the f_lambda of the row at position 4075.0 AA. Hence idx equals 147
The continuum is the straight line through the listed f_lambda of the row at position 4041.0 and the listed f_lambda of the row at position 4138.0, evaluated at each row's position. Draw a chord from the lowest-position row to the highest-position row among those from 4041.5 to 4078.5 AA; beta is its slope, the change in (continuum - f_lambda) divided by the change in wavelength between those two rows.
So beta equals -0.4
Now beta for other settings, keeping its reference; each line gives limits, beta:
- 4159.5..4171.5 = -0.2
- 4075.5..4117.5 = 0.1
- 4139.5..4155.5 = -0.1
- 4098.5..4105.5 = 2.8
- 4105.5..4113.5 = 0.7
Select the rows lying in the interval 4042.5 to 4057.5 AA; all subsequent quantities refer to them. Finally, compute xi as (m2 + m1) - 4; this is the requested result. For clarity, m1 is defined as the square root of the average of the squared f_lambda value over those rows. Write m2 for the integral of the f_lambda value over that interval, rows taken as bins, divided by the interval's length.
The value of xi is 279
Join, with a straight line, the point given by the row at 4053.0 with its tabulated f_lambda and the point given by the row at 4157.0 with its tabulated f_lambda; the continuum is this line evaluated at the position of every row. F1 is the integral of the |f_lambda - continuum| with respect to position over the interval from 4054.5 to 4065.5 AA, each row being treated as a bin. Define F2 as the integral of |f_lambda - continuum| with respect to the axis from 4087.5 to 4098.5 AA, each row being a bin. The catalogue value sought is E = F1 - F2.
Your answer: -72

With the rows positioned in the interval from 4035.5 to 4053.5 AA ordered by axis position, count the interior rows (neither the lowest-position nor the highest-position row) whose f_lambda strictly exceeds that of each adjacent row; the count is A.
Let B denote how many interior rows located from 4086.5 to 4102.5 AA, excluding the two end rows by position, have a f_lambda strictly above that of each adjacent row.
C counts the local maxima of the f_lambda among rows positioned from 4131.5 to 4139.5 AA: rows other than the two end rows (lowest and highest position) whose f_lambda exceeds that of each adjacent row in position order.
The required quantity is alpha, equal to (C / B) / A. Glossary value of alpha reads 0.00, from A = 2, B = 1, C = 0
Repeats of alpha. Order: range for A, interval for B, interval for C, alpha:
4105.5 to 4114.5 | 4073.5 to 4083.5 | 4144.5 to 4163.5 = 0.50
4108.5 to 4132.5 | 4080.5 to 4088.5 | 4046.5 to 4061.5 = 1.00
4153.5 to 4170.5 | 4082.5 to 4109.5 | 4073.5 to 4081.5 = 0.50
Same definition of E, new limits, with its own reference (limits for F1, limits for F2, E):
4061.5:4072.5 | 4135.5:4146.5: -50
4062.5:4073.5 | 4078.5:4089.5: -27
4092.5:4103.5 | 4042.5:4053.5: 16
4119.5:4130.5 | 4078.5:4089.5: 5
